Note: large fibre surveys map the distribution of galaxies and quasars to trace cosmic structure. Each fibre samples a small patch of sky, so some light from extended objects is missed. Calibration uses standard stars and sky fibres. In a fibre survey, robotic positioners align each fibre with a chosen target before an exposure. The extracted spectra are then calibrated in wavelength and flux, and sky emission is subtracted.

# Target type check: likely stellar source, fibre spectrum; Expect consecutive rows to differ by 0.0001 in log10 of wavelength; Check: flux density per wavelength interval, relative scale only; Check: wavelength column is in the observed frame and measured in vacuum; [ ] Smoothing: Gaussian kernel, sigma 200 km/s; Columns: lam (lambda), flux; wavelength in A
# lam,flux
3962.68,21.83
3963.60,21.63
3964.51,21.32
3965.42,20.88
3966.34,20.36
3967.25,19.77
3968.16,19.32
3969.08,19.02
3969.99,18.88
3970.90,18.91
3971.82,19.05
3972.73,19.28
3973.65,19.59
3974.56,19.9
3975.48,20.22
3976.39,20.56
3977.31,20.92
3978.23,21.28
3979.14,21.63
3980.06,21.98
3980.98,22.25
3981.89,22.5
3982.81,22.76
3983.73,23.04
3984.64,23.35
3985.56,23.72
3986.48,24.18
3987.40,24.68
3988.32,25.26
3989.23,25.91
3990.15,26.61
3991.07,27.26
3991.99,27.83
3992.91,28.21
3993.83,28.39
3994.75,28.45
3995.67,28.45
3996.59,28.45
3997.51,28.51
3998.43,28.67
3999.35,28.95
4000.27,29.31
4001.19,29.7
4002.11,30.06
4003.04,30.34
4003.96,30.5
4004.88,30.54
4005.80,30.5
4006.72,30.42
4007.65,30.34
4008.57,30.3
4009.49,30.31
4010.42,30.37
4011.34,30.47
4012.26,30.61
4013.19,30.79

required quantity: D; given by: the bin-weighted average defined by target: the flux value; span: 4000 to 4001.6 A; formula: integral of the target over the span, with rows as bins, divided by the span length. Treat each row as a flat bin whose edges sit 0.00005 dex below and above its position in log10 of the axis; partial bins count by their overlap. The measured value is 29.5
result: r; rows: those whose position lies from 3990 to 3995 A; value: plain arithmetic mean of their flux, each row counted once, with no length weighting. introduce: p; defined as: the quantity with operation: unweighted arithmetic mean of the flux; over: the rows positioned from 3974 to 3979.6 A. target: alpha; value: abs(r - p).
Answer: 7.0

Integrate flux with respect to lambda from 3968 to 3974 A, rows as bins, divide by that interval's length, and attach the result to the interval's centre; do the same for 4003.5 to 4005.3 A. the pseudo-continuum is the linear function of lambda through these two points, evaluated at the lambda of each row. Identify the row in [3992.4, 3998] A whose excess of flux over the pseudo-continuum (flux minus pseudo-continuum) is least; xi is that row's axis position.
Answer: 3997.51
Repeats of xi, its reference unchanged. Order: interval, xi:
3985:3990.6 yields 3985.56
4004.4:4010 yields 4009.49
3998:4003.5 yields 3999.35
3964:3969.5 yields 3969.08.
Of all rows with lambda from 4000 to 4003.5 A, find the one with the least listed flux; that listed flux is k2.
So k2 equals 29.31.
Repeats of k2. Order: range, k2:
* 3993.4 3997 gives 28.39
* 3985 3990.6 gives 23.72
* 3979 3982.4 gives 21.63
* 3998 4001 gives 28.67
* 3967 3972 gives 18.88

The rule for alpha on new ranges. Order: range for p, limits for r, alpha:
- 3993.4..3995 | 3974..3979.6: 7.7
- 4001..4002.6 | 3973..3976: 10.0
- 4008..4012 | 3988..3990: 4.8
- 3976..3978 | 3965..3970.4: 1.0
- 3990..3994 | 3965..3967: 7.0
